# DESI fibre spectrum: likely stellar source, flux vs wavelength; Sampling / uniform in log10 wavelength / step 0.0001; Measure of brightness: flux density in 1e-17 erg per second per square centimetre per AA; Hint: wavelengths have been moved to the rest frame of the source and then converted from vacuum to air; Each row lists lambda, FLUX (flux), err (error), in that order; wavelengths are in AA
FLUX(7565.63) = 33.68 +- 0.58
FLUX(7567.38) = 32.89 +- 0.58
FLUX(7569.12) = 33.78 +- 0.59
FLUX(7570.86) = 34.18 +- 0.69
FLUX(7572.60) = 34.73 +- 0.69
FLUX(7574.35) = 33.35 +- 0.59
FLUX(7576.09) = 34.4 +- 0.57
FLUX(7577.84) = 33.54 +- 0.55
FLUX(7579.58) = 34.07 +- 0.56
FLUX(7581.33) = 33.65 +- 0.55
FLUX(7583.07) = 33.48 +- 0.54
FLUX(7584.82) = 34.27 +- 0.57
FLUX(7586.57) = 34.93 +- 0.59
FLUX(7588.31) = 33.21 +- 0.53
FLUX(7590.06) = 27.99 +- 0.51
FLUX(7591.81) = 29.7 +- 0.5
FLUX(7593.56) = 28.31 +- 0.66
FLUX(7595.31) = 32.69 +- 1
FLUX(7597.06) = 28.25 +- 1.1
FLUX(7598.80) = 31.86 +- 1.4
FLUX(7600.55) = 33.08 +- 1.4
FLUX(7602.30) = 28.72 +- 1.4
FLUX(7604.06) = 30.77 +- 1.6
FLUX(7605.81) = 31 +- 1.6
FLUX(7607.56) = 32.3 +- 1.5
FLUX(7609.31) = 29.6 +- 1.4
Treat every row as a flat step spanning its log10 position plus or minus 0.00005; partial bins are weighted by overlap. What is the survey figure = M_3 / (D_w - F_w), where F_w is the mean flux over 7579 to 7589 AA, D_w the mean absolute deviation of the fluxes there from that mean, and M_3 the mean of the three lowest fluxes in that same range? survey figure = -1.000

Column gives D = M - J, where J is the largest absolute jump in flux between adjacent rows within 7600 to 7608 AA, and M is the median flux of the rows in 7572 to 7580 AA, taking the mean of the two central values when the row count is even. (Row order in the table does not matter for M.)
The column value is 30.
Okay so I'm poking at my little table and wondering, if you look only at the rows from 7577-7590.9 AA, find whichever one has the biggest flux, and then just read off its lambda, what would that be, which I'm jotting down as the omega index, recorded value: 7586.57 AA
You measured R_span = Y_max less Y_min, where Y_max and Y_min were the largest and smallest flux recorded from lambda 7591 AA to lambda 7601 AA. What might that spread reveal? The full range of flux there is 5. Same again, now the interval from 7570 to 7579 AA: 1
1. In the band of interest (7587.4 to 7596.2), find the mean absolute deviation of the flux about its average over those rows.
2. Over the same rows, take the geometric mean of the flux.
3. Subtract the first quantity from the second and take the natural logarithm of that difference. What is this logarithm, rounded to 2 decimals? 3.34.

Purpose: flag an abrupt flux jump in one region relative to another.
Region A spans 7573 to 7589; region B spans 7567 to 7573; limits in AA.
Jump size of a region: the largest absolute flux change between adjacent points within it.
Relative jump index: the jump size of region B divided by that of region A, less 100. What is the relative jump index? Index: -99.5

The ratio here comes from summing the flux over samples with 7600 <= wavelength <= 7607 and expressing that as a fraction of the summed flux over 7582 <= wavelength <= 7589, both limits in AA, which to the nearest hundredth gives 0.91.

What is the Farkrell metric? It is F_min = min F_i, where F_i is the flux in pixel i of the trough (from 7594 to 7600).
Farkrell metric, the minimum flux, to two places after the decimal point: 28.25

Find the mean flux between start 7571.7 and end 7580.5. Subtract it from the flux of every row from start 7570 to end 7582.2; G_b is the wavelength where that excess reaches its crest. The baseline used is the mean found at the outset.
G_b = 7572.60 AA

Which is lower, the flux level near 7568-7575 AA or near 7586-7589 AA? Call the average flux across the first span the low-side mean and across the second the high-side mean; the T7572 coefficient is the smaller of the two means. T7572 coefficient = 34.0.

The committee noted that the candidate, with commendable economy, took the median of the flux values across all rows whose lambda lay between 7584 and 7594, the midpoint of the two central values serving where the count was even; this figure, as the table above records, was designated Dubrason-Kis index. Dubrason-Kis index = 31.5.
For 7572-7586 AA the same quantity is 33.9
